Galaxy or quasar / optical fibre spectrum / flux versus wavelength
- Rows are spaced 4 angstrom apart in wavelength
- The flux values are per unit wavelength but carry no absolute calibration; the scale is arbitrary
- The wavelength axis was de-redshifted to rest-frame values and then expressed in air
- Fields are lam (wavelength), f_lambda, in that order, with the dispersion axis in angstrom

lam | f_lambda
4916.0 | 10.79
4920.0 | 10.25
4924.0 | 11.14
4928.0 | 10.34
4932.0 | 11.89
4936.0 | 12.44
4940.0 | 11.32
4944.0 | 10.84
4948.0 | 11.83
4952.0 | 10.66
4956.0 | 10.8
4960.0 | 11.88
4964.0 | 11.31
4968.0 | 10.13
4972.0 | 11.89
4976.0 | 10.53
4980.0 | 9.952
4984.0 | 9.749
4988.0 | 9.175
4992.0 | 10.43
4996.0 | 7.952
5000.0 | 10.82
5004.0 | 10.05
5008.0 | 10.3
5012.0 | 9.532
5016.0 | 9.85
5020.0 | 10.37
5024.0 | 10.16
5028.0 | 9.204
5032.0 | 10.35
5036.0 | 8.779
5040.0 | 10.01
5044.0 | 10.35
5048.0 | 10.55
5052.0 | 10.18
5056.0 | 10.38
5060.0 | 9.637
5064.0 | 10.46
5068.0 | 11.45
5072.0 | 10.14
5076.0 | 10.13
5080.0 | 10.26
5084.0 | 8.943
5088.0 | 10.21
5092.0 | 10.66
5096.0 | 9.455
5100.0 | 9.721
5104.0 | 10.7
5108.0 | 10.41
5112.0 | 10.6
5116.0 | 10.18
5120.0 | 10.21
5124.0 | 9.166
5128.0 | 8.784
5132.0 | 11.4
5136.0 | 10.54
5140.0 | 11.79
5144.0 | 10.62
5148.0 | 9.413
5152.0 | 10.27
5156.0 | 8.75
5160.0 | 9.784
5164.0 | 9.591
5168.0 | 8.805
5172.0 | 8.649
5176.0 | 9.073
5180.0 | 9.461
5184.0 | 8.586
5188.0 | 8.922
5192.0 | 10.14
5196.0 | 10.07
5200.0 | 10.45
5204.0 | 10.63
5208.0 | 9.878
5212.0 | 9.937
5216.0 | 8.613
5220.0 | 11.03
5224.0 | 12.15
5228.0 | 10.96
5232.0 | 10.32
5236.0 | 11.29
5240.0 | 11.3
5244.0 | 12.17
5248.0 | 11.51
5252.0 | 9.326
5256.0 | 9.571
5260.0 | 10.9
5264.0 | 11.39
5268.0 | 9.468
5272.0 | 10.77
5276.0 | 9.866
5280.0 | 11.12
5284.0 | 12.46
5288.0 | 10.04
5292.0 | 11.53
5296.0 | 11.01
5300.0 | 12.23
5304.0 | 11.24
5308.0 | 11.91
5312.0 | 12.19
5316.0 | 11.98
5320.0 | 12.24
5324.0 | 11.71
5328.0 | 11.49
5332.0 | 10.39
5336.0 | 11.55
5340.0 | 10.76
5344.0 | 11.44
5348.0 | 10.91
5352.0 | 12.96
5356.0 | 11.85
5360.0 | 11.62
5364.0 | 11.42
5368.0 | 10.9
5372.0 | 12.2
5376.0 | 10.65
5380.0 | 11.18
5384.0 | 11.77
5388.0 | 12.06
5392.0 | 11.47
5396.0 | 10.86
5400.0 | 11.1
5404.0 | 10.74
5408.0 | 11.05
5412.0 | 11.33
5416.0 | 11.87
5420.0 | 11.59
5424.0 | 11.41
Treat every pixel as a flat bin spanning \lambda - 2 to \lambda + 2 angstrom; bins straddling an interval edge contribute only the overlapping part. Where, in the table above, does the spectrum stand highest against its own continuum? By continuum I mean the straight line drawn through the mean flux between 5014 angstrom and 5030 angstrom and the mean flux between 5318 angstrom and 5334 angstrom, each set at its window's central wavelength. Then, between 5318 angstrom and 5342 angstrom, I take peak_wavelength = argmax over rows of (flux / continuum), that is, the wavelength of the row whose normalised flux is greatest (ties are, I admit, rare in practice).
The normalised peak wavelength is 5320.0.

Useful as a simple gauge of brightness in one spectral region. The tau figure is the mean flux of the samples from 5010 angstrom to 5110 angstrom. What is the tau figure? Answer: 10.08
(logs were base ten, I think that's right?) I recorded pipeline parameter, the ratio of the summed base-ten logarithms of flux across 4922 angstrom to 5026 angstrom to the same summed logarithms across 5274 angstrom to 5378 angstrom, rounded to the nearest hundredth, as 0.97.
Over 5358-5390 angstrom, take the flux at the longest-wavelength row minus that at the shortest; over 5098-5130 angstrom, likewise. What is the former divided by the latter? -0.5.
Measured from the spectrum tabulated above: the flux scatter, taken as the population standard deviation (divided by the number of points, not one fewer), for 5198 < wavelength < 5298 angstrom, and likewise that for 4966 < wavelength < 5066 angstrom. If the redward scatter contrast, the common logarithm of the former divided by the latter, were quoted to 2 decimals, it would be 0.11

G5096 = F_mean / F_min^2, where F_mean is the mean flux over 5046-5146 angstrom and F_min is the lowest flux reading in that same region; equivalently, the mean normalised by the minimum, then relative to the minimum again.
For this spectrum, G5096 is 0.133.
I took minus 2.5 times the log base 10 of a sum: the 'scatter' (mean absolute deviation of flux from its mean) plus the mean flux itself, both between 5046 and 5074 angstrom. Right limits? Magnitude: -2.58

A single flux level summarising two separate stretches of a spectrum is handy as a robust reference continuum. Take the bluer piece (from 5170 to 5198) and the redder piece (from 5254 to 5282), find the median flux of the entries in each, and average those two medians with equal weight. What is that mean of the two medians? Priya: 9.9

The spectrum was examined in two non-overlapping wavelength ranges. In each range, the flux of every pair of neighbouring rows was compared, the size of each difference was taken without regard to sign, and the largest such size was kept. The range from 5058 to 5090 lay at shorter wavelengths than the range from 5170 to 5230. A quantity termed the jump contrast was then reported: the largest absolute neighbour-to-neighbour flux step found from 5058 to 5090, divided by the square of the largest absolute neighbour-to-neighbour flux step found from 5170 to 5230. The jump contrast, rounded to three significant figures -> 0.225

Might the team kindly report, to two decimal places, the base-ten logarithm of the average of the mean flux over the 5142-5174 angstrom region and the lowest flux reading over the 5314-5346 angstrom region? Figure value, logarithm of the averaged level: 1.00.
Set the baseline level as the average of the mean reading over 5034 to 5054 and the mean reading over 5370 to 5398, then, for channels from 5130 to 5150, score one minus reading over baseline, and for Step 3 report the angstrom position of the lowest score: 5140.0 angstrom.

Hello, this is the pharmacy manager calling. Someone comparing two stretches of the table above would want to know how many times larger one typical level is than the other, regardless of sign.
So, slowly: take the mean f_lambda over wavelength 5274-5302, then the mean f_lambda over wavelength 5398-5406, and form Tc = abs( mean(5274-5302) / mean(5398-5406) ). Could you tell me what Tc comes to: 1.02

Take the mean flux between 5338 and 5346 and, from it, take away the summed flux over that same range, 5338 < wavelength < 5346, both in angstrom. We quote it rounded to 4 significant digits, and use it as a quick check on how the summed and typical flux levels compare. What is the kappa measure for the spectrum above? -11.10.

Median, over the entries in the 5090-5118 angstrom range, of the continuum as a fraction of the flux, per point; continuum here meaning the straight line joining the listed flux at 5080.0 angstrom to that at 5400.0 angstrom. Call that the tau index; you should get 0.993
